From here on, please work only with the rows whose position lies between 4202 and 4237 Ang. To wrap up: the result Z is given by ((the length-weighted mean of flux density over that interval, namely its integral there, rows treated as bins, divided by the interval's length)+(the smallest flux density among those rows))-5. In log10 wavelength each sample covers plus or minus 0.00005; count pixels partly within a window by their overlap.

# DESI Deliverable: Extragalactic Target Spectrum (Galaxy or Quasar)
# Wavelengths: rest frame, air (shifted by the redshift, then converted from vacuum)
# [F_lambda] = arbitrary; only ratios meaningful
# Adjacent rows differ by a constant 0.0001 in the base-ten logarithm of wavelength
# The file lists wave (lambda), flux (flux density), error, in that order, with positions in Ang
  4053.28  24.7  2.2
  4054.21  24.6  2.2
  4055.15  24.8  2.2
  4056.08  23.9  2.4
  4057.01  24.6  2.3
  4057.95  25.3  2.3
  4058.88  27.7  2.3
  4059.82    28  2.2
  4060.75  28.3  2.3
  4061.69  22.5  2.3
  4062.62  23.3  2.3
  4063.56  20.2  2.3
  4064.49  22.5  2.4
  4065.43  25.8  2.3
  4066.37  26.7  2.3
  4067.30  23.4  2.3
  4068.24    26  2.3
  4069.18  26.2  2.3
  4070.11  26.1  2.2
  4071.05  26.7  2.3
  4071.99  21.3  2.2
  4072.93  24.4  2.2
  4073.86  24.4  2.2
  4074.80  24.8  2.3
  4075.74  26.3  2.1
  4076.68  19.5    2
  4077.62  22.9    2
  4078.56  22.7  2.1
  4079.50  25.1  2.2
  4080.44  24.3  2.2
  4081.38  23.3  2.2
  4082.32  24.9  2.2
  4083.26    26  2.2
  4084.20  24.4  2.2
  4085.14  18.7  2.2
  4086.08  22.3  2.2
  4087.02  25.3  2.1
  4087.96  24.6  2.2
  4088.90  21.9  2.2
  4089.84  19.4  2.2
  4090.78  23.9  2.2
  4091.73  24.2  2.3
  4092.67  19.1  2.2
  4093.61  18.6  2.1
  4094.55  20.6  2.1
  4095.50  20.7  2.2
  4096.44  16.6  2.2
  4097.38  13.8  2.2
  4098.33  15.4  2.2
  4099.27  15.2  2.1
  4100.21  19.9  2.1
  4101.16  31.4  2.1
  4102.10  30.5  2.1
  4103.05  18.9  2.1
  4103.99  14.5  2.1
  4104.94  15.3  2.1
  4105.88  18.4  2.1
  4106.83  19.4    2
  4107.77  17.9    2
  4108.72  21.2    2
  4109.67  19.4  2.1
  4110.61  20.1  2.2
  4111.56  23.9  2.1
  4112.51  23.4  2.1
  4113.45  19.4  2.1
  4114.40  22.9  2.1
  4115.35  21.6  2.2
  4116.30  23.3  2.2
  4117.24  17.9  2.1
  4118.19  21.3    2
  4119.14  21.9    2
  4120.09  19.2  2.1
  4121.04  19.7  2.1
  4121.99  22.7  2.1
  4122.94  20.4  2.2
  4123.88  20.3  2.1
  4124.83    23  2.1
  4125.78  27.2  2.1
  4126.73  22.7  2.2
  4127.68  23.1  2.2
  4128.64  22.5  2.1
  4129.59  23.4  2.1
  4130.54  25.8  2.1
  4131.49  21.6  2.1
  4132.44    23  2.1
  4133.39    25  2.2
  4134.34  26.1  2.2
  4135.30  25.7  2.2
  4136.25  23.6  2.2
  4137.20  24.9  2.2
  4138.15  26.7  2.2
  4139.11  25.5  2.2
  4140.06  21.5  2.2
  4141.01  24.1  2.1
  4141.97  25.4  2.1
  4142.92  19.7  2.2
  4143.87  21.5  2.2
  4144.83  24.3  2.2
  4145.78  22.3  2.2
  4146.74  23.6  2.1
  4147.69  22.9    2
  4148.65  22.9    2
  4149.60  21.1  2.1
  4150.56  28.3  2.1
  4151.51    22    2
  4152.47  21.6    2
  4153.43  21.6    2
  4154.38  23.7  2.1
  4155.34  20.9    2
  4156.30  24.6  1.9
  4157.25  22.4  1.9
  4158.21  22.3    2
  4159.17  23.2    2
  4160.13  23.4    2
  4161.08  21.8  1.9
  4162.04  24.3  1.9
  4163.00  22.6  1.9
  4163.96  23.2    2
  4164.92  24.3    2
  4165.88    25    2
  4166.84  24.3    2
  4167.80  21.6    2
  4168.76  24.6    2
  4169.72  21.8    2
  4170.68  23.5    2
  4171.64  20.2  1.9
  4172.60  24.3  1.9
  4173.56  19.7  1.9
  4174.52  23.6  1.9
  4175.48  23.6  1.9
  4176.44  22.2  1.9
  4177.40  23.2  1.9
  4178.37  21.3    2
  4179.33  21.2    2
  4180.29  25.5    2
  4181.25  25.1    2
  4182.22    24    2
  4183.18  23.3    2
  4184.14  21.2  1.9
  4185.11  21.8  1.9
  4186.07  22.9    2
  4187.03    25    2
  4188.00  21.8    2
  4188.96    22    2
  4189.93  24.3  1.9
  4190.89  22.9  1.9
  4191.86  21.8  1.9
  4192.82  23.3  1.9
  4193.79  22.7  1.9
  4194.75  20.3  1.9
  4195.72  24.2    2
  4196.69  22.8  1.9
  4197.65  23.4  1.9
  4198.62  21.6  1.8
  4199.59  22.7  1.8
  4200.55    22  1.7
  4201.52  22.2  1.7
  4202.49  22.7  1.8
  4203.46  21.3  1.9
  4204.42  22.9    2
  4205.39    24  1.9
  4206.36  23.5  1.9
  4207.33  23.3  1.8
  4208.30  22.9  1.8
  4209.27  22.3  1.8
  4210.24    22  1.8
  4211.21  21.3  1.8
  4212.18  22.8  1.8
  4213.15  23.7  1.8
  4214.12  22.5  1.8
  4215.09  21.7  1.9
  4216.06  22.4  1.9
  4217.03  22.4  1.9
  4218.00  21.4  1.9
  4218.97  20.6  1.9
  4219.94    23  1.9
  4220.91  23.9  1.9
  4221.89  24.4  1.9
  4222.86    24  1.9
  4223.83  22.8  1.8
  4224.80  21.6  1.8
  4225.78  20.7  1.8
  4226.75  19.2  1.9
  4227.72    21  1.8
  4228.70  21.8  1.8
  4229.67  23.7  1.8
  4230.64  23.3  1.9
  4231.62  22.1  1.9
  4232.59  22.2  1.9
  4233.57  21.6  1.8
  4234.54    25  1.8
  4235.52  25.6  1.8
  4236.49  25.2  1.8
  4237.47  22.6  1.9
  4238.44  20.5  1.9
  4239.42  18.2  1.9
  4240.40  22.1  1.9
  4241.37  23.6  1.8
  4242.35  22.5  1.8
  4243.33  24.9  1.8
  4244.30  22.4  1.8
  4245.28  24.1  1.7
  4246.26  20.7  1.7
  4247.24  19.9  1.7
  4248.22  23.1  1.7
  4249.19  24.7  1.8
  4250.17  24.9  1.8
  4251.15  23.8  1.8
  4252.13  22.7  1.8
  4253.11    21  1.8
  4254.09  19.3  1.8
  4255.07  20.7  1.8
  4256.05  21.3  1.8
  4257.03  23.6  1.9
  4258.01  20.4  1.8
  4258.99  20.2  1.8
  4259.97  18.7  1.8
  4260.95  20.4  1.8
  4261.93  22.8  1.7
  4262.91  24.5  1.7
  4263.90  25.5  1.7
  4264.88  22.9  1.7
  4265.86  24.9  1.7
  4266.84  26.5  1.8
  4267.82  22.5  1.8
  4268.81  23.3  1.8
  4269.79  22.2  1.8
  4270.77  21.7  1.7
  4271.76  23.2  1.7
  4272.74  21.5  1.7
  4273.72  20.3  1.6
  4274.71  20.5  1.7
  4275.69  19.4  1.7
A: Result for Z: 36.8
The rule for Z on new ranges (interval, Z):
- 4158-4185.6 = 37.7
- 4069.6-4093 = 37.2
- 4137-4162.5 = 37.9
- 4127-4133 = 39.8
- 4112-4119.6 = 34.4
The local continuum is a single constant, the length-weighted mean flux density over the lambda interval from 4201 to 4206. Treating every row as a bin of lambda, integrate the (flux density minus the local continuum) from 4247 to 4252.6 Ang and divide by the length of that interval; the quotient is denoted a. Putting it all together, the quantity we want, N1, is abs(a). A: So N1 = 0.7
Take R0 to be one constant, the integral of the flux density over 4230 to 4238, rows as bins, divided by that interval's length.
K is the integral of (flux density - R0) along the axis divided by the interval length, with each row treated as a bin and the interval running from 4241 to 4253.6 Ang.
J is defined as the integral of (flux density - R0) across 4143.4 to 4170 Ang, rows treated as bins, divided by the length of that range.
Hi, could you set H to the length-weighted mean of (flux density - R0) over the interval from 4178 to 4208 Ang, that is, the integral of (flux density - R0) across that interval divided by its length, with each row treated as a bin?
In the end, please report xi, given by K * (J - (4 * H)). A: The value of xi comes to -1.1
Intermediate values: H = -0.6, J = -0.4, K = -0.5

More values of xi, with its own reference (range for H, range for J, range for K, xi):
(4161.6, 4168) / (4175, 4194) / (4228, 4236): 0.5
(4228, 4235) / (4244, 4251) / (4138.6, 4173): -0.9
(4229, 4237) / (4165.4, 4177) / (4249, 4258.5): 1.2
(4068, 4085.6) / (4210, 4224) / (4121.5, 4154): 0.1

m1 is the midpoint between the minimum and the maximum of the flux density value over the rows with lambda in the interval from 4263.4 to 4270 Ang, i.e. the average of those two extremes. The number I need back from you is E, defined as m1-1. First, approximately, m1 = 24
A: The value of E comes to 23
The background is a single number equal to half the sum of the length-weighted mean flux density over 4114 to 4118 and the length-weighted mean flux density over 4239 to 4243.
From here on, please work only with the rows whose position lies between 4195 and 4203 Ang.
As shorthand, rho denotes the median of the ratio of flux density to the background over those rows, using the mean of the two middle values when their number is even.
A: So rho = 1.05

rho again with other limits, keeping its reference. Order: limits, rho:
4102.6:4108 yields 0.84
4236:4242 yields 1.04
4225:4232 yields 1.01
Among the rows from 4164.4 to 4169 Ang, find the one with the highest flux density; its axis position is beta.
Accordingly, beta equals 4165.88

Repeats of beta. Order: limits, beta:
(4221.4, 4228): 4221.89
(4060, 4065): 4060.75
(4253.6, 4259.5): 4257.03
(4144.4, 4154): 4150.56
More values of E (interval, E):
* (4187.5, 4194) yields 22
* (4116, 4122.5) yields 20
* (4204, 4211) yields 22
